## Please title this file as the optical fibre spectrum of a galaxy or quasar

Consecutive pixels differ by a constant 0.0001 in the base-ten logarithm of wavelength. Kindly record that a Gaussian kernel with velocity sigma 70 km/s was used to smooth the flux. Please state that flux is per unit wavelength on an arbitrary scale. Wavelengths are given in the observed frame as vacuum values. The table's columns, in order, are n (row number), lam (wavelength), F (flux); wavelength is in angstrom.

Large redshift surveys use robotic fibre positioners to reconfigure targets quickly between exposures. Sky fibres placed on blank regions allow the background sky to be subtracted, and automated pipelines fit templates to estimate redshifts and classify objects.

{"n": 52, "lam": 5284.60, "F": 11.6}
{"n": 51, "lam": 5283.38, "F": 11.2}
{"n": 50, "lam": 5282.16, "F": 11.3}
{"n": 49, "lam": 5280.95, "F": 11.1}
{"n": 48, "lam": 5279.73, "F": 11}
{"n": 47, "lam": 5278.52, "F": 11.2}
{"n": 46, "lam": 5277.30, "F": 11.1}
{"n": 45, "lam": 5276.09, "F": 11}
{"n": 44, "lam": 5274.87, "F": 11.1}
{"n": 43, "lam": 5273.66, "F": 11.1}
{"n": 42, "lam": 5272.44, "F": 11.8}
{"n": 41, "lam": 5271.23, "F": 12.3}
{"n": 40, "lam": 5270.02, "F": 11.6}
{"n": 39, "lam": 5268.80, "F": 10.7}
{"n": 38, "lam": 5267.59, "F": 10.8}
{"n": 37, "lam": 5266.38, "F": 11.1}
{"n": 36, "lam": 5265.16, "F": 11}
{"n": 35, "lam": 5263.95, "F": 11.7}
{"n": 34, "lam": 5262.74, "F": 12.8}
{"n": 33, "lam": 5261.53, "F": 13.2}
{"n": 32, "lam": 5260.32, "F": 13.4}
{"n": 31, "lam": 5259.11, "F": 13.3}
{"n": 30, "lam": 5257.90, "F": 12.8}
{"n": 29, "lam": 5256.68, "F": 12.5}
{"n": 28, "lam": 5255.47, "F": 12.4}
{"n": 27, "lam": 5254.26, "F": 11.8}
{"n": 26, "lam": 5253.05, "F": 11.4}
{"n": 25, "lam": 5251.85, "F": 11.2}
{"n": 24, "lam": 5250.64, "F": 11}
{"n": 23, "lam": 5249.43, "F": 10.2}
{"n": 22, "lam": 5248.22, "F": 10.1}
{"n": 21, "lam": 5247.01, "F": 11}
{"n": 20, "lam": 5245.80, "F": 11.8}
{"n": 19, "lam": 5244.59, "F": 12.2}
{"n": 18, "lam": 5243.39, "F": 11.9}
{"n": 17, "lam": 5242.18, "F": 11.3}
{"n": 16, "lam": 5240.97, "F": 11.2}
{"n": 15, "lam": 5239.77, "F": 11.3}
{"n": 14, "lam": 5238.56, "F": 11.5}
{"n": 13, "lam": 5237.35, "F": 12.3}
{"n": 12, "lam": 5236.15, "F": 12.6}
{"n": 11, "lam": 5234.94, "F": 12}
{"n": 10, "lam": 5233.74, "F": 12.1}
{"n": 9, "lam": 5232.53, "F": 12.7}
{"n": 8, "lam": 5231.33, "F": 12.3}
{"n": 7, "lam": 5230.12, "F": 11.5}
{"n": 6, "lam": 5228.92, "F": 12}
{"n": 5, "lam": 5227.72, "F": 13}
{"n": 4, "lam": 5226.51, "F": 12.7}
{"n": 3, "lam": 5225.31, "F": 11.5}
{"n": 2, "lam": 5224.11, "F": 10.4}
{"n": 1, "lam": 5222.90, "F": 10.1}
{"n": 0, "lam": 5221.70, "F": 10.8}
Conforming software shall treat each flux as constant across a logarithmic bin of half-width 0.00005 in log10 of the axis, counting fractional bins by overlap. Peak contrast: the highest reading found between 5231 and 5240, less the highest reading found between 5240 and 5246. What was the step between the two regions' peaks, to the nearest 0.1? 0.5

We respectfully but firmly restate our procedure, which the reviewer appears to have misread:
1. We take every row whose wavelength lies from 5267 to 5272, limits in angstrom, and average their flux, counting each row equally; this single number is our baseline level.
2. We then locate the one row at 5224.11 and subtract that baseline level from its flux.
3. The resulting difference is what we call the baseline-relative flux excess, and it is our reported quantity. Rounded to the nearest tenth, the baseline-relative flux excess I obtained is -1.0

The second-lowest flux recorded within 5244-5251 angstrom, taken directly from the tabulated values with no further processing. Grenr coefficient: 10.2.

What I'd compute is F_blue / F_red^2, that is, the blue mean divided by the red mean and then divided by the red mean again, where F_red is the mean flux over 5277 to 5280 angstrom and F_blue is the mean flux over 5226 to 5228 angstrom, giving 0.104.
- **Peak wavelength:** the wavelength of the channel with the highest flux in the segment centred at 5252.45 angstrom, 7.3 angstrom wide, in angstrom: 5255.47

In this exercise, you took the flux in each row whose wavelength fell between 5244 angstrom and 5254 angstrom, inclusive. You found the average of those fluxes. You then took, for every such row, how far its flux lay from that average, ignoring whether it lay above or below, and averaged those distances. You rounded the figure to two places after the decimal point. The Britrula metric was 0.54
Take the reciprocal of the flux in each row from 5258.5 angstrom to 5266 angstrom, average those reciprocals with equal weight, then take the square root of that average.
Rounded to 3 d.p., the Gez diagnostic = 0.283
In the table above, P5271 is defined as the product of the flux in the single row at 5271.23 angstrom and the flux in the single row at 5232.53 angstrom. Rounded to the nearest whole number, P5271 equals 156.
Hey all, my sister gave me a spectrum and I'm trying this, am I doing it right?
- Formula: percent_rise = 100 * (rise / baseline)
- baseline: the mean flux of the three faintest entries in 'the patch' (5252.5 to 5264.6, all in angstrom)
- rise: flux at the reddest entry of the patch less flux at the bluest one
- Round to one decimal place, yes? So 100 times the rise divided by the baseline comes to 2.6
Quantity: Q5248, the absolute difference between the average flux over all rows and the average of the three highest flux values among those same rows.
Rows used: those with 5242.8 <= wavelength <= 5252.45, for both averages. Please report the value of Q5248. 0.79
